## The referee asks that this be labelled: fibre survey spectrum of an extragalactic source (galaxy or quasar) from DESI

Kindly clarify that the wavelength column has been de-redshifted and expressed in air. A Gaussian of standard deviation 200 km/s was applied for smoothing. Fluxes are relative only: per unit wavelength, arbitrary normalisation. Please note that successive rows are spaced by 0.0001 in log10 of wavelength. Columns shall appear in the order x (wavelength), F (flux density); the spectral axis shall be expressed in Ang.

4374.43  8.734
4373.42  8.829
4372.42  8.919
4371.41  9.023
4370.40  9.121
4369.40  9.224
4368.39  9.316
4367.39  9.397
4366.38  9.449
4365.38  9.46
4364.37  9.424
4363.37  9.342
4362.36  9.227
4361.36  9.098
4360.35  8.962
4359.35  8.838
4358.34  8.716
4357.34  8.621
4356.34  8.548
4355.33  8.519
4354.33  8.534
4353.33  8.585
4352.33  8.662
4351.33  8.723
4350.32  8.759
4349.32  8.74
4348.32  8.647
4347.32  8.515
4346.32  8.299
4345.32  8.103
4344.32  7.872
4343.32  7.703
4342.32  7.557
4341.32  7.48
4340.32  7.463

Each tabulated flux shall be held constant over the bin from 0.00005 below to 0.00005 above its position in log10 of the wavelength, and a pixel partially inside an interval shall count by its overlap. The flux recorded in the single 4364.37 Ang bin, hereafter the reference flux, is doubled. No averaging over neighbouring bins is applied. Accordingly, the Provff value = 18.8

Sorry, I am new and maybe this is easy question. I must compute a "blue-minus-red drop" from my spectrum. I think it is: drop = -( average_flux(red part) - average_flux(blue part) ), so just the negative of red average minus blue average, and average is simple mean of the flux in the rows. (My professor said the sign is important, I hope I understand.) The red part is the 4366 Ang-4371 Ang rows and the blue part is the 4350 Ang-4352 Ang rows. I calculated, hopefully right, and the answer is -0.6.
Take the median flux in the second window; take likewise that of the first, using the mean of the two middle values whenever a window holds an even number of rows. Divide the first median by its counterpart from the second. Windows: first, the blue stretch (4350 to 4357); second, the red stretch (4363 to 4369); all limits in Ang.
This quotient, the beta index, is 0.91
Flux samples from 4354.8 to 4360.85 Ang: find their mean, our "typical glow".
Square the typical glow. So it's 76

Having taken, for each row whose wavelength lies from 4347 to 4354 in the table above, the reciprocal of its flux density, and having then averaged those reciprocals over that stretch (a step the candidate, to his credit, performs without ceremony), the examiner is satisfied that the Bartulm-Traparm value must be 0.1155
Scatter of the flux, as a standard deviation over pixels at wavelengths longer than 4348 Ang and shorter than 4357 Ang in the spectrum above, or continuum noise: 0.09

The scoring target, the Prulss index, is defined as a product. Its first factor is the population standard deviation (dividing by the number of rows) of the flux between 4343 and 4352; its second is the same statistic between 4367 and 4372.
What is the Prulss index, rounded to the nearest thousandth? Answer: 0.050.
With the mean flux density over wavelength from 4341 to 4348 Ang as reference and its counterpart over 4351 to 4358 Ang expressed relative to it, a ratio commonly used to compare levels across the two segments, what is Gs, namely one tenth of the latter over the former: 0.108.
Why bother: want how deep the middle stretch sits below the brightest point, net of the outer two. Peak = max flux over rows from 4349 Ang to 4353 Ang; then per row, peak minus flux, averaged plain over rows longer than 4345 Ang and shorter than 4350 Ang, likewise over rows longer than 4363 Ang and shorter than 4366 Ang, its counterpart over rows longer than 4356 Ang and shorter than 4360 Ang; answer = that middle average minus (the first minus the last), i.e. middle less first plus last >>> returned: -0.87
